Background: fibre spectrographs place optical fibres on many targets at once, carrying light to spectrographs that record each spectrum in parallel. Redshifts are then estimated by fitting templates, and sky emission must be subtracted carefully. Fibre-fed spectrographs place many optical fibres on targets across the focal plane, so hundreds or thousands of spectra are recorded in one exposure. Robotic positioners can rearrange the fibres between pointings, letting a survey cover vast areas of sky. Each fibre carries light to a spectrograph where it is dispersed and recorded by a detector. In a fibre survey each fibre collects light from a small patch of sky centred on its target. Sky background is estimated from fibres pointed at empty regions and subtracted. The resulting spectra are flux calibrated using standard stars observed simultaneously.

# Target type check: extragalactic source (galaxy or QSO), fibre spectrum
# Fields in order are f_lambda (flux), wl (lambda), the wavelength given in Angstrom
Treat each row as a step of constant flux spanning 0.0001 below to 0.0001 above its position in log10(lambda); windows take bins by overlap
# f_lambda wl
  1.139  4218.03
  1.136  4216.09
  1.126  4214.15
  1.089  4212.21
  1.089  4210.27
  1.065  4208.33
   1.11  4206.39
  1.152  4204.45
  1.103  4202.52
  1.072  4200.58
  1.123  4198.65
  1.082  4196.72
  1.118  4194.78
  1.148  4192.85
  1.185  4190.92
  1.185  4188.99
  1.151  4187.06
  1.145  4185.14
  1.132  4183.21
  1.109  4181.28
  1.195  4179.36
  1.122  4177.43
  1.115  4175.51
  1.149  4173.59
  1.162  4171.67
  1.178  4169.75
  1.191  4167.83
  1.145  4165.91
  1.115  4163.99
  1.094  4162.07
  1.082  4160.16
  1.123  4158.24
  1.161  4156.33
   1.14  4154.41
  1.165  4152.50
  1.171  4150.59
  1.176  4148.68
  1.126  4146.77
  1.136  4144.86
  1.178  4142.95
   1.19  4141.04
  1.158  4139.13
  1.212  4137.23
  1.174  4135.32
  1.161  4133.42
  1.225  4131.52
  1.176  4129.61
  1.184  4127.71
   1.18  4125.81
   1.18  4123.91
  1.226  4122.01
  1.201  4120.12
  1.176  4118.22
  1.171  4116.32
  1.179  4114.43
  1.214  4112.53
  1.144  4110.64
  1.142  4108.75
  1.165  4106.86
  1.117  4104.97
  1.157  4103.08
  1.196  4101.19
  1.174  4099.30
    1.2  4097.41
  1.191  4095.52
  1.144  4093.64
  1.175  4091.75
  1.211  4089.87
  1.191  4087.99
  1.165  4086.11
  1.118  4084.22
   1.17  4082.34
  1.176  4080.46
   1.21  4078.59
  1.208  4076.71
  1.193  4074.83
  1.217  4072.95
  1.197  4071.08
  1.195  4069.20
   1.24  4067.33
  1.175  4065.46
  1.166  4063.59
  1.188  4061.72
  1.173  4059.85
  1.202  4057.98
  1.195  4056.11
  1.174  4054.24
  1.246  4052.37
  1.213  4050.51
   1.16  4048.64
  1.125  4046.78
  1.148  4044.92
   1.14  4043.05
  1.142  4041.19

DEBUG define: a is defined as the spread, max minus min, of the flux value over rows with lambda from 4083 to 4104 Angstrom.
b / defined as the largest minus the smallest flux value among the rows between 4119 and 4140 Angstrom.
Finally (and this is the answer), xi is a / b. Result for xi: 1.37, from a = 0.093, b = 0.068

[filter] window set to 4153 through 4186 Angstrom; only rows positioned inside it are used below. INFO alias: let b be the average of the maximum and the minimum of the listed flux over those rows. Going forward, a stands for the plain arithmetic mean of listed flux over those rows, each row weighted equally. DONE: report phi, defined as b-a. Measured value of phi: 0.000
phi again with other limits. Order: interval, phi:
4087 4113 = -0.007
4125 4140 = 0.008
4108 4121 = 0.003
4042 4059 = 0.007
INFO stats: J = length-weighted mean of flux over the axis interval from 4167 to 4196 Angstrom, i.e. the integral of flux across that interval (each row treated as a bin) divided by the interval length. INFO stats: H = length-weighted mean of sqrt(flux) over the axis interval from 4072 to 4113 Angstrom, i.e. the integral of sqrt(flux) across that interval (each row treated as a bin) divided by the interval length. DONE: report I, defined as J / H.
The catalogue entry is 1.06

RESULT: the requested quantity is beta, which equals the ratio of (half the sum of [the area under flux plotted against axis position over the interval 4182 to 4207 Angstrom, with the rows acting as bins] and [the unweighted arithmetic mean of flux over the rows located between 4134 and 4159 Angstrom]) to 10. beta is 1.47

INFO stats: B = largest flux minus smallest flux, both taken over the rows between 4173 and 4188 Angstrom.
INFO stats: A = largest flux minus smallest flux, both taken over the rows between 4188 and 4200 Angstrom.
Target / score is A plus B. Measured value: 0.19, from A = 0.10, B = 0.086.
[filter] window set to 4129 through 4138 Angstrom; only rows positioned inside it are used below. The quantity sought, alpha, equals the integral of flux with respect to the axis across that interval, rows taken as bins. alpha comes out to 10.7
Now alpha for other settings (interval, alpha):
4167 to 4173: 7.1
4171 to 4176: 5.7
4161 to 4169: 9.1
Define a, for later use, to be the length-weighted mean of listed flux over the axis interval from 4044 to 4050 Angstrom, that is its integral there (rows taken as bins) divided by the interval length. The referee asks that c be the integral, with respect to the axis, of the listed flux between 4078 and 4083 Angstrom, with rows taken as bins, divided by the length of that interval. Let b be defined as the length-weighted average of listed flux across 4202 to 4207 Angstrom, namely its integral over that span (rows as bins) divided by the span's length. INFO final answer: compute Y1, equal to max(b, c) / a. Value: 1.03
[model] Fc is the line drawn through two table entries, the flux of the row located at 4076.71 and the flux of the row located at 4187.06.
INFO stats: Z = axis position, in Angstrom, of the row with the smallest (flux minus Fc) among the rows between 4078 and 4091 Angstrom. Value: 4084.22 Angstrom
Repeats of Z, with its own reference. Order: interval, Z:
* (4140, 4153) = 4146.77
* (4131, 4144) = 4139.13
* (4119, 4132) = 4129.61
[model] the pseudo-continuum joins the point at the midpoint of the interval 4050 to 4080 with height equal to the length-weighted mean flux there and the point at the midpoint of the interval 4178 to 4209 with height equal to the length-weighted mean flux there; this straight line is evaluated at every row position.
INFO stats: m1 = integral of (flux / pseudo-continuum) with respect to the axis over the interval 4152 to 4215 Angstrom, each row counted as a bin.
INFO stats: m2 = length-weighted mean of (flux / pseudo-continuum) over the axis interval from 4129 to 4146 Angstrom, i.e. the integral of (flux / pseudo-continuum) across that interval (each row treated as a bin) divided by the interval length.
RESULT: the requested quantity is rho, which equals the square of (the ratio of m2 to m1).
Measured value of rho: 0.0003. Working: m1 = 63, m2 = 1.02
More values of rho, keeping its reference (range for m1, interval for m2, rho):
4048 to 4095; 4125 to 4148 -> 0.0005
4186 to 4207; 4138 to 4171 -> 0.0023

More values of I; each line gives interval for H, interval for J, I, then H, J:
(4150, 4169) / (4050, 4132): 1.11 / 1.067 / 1.18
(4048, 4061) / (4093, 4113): 1.07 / 1.093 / 1.17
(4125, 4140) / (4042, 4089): 1.09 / 1.088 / 1.18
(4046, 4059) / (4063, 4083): 1.10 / 1.090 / 1.20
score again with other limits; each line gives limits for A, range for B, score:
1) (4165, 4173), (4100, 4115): 0.14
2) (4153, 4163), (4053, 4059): 0.11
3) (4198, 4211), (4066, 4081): 0.15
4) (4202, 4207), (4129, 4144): 0.12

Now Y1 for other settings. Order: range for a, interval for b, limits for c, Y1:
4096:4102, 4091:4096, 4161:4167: 0.98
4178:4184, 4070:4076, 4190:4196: 1.05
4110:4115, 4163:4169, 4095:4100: 1.01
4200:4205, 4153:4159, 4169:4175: 1.05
